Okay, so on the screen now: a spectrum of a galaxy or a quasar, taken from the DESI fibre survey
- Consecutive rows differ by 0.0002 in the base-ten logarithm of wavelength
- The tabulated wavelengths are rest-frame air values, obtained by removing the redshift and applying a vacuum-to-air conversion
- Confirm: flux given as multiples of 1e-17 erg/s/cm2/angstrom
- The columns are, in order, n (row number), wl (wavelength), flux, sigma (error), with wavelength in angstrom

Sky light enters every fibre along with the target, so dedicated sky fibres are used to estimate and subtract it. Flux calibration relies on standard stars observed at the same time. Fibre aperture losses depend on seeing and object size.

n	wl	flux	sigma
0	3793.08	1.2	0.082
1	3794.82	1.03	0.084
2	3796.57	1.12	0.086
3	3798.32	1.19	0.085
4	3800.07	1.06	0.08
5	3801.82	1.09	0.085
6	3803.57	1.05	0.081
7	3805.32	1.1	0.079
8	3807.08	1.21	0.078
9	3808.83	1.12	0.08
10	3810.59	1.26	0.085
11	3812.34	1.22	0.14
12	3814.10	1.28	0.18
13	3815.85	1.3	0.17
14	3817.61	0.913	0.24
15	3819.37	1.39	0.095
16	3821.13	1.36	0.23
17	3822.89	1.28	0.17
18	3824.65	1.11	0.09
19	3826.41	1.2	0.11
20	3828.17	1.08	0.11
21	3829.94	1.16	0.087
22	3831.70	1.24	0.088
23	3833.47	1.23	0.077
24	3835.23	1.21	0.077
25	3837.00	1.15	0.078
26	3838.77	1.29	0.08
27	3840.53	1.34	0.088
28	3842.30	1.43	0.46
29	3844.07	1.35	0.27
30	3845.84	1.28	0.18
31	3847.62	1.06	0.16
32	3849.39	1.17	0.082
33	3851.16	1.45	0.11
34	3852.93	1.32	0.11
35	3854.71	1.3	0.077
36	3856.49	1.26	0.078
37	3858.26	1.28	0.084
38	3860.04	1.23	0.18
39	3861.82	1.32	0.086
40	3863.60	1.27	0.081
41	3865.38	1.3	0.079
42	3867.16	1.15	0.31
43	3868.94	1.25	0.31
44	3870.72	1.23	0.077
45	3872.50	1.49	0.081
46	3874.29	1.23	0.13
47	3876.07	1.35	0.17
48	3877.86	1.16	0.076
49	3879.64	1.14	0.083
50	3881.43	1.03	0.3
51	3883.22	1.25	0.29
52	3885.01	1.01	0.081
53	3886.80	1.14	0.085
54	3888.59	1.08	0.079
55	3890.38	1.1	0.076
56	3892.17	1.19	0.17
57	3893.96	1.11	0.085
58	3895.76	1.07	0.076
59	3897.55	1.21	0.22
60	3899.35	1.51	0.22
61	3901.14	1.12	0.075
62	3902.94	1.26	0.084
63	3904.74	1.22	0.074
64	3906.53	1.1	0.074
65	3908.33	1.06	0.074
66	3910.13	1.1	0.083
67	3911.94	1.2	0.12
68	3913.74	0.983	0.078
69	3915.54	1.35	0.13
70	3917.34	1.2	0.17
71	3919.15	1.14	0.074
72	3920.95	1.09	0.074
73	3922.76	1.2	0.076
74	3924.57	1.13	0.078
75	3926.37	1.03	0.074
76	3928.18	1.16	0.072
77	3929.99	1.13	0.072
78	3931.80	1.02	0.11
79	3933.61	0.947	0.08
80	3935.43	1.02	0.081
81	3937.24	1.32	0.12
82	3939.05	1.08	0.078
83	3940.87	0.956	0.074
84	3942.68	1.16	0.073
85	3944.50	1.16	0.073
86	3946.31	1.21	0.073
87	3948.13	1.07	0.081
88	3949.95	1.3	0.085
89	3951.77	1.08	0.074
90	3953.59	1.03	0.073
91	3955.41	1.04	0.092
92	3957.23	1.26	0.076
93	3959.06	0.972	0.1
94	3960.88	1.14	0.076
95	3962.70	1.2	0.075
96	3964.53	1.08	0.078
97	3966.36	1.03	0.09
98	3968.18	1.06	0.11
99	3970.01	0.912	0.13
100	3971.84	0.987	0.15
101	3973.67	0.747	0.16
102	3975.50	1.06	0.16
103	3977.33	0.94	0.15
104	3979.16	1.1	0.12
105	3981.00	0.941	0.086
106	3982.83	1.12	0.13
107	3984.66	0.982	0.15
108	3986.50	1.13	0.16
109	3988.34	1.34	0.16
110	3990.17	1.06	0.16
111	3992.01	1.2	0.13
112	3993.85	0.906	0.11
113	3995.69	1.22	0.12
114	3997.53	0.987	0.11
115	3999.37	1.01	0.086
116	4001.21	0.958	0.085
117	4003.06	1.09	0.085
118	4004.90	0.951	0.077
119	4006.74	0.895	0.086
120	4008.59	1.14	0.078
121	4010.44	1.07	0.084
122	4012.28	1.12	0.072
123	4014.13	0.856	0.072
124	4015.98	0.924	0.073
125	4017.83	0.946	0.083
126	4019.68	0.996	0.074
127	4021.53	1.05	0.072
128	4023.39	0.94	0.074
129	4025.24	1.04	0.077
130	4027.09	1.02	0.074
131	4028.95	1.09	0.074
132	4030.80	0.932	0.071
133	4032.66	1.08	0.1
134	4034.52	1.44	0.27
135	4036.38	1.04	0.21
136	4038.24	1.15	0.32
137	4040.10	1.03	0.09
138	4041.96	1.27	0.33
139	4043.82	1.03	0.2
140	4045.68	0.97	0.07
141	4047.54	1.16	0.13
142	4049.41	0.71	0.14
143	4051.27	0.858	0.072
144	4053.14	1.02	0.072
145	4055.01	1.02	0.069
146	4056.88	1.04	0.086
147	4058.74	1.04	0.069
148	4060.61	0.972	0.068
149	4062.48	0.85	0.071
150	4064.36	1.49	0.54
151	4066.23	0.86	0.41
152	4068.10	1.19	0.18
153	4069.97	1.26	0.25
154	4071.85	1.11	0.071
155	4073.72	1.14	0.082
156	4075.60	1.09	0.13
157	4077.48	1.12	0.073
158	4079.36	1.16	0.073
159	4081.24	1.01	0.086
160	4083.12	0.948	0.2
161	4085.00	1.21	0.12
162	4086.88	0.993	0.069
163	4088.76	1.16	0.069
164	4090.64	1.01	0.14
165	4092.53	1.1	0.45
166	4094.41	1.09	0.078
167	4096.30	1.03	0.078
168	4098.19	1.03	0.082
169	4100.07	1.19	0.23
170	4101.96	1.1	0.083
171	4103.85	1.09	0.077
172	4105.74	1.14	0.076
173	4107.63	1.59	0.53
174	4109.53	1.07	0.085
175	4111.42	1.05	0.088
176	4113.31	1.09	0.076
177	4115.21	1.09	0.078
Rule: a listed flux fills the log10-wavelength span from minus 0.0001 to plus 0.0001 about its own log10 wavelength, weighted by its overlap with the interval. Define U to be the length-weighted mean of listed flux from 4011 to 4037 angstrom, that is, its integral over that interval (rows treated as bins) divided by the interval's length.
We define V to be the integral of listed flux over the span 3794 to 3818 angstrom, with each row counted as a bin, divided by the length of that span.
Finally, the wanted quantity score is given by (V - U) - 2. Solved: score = -1.89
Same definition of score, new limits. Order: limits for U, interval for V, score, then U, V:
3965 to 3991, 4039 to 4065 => -2.00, 1.03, 1.03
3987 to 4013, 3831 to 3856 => -1.80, 1.07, 1.27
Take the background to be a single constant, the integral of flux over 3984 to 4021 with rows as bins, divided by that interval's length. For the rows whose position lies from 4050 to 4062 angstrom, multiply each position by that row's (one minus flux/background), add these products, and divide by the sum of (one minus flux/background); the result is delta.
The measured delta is 4053.8 angstrom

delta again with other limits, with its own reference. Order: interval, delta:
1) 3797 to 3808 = 3803.0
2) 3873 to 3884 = 3877.9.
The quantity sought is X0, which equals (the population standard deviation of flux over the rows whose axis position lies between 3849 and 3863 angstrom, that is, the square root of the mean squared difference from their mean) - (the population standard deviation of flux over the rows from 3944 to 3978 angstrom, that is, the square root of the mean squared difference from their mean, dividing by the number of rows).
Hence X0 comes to -0.05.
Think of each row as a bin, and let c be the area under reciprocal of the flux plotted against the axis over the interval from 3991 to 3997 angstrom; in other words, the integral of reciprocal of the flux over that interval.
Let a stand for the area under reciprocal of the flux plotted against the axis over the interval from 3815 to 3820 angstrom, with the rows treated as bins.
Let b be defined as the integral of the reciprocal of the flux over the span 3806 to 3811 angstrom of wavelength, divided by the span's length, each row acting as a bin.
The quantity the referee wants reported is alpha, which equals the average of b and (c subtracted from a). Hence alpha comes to -0.18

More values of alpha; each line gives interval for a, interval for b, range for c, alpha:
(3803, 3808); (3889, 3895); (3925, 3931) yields -0.05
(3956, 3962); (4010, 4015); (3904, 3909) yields 0.98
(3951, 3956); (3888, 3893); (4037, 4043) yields 0.18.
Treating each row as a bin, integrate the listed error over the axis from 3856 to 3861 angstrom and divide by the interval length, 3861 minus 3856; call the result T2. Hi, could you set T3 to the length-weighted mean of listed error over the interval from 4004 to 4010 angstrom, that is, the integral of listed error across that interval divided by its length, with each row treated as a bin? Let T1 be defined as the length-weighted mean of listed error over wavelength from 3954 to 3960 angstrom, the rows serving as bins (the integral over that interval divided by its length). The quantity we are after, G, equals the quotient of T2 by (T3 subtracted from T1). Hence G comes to 16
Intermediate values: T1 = 0.088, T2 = 0.12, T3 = 0.08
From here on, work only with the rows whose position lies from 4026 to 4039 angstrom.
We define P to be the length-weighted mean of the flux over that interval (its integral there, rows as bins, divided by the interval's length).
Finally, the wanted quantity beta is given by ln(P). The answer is 0.10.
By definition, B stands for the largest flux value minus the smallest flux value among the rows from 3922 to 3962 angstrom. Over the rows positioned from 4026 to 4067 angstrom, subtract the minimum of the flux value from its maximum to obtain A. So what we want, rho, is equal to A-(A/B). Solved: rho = -1.3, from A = 0.78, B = 0.37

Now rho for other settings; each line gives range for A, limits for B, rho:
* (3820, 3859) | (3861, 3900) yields -0.4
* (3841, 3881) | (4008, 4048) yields -0.3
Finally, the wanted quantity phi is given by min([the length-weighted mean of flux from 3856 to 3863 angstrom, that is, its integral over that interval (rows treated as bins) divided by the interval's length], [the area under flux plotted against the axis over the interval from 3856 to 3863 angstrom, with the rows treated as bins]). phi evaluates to 1.27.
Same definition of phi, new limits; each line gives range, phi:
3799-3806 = 1.08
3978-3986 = 1.04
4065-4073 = 1.12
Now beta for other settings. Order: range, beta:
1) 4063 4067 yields 0.14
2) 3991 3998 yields 0.08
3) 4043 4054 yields -0.04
